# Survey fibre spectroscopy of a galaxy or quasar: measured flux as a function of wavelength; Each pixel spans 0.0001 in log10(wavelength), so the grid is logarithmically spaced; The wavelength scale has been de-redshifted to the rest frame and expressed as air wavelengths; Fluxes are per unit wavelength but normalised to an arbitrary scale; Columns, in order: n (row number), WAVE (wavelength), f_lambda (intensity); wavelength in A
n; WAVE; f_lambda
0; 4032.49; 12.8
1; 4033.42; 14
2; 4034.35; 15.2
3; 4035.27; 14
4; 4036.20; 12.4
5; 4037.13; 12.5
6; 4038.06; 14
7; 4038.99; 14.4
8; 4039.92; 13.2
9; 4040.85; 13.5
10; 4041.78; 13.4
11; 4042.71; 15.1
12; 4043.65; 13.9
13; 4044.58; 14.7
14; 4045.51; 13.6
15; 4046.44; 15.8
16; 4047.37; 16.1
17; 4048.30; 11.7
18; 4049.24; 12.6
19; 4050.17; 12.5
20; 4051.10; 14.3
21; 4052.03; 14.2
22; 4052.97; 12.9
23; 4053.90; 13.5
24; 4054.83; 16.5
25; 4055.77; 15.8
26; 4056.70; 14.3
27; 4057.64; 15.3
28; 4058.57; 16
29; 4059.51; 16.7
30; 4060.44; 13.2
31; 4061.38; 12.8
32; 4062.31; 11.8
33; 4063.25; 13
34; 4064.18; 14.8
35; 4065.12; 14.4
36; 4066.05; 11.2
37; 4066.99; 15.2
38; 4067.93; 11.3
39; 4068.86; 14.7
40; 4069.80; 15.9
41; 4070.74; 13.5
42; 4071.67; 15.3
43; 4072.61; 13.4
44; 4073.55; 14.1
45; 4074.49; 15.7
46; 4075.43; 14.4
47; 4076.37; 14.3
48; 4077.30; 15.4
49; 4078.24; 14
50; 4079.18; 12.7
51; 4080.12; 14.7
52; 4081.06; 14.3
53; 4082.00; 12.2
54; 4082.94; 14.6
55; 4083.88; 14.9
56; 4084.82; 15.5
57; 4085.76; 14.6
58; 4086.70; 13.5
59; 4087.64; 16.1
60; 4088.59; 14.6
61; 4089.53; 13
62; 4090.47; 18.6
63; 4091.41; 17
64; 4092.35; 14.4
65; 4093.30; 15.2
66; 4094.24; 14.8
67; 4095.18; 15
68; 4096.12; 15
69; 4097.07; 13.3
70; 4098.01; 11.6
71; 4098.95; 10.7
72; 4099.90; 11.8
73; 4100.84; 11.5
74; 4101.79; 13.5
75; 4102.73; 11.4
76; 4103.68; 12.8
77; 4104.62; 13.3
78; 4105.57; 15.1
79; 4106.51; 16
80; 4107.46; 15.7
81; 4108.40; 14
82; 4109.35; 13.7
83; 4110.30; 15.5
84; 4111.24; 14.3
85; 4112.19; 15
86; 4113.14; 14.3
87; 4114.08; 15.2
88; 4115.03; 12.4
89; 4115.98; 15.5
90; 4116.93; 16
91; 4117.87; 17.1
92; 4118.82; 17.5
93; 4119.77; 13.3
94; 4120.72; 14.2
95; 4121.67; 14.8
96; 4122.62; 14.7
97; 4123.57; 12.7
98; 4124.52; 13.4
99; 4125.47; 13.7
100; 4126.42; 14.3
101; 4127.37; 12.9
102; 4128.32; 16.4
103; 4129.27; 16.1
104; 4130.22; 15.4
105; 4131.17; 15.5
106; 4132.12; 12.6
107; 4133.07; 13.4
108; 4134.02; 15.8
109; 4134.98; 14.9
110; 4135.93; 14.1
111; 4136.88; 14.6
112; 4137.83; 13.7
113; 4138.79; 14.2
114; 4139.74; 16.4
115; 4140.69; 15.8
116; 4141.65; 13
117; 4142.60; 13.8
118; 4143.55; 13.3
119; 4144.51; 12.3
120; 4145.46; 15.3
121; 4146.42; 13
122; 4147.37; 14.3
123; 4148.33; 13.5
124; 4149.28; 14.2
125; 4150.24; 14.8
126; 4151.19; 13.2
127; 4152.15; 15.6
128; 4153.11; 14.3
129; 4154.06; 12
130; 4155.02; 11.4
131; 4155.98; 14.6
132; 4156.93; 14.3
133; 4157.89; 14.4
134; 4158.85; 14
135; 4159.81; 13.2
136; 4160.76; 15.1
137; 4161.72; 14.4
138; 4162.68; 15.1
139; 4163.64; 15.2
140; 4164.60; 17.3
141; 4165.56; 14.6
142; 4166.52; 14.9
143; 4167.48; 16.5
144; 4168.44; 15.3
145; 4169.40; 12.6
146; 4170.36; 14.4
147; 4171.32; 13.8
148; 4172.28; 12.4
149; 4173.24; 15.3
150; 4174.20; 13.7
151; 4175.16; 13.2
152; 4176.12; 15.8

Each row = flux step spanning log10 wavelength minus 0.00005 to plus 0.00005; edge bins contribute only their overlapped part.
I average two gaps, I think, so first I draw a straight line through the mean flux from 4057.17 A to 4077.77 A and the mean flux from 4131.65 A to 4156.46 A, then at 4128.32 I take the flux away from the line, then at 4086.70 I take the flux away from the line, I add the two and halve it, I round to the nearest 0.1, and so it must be -0.9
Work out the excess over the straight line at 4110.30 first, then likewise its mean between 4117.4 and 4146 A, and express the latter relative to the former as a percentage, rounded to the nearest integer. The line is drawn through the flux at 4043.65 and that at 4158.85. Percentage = 34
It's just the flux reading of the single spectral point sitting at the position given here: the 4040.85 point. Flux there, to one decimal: 13.5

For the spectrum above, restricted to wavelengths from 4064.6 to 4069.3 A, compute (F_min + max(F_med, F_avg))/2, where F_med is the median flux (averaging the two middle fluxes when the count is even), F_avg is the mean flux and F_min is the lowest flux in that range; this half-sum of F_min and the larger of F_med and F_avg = 12.8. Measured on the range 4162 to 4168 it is 15.1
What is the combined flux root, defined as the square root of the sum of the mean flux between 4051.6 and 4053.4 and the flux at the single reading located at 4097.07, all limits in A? 5.18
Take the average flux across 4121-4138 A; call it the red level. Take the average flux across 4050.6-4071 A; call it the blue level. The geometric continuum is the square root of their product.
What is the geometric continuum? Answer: 14.3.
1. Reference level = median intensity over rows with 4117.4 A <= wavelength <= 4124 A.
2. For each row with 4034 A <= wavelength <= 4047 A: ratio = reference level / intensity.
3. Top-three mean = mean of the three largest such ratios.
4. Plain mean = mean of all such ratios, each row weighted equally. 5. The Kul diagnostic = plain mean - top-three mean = -0.102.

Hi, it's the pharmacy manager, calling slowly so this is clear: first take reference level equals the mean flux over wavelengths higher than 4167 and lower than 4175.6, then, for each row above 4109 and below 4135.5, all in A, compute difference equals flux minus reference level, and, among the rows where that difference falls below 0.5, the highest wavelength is 4133.07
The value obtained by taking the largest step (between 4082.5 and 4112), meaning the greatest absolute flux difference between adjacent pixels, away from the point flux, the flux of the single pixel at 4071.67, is 10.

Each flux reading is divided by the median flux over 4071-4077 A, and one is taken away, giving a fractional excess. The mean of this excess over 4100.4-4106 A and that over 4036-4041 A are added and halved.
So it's -0.08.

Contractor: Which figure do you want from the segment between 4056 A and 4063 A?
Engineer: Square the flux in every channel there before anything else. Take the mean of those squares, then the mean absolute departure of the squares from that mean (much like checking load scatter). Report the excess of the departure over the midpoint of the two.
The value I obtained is -83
